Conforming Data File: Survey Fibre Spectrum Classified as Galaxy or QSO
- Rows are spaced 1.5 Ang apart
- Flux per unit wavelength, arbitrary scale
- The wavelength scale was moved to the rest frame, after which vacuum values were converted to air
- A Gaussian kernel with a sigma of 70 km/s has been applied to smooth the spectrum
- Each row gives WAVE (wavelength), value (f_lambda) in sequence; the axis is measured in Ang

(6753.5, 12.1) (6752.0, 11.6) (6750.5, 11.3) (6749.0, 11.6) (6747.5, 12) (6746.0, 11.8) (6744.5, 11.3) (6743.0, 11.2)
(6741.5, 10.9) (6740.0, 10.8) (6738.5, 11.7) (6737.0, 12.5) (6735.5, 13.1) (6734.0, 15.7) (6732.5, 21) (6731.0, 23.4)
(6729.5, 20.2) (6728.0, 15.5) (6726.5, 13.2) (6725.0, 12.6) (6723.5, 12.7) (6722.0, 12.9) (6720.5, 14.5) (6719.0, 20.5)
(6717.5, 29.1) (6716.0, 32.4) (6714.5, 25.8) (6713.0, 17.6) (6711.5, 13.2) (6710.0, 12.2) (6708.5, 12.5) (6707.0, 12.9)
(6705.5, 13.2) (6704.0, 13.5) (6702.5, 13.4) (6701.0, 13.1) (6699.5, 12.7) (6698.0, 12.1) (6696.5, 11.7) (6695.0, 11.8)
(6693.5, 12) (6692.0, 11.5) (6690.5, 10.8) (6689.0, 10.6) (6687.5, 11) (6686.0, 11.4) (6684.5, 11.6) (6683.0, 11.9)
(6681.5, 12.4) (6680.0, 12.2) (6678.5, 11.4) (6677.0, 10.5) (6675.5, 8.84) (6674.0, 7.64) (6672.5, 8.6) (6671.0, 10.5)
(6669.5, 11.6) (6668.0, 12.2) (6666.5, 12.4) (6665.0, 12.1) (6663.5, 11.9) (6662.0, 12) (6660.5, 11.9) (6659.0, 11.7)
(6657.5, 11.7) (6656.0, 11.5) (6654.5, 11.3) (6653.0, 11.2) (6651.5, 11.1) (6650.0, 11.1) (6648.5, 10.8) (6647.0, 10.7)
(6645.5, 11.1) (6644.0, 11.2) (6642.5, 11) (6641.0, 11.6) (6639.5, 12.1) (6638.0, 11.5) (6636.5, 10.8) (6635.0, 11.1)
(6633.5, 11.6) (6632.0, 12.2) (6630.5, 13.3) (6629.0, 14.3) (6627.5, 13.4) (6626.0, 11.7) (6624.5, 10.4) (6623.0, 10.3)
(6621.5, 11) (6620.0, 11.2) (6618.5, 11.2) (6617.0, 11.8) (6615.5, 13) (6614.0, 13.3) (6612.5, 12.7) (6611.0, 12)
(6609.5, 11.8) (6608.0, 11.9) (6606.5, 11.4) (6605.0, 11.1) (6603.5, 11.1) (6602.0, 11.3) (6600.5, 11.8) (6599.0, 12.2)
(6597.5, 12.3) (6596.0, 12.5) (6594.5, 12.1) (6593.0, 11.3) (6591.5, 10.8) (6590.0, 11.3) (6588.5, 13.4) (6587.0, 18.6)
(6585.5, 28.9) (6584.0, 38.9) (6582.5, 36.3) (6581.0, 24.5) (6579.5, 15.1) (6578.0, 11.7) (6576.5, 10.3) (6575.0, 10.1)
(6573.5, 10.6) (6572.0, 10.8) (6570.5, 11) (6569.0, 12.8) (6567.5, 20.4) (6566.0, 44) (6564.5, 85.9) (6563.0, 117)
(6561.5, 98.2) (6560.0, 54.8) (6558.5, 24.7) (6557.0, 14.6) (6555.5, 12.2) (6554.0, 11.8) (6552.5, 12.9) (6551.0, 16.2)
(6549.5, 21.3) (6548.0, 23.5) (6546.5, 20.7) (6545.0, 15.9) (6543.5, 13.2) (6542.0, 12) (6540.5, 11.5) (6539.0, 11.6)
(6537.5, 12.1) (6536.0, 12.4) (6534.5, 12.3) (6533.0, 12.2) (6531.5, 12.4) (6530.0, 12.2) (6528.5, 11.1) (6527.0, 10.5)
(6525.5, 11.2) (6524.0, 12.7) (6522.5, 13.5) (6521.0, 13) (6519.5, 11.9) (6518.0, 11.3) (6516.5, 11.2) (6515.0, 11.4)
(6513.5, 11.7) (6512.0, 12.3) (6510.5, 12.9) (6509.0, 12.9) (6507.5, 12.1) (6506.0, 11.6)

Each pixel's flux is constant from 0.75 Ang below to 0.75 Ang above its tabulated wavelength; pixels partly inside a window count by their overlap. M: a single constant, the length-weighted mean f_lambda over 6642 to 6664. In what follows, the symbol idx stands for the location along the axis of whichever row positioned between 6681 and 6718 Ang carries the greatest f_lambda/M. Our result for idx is 6716.0 Ang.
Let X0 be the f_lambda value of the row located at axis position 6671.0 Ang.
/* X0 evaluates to 10.5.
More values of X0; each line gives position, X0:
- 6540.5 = 11.5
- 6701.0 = 13.1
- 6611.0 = 12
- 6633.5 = 11.6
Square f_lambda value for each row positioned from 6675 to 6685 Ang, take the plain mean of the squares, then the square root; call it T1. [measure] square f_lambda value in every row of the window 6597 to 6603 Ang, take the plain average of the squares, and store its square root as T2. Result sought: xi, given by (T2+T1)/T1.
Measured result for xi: 2.05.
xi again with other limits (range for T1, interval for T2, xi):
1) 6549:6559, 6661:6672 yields 1.70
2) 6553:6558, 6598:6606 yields 1.89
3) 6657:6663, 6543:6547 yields 2.43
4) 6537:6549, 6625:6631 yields 1.84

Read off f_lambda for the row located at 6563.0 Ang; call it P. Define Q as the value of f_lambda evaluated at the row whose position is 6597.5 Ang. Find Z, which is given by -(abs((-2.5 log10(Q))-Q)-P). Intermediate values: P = 117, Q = 12.3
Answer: 102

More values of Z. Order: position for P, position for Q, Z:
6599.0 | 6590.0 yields -2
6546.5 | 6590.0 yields 7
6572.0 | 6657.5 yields -4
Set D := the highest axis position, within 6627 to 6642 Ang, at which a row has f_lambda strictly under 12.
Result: 6641.0 Ang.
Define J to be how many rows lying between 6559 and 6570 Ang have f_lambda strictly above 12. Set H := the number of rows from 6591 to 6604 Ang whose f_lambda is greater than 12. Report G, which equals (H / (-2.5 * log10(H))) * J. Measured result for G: -19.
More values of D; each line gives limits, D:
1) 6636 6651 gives 6650.0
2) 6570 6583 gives 6578.0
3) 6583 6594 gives 6593.0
